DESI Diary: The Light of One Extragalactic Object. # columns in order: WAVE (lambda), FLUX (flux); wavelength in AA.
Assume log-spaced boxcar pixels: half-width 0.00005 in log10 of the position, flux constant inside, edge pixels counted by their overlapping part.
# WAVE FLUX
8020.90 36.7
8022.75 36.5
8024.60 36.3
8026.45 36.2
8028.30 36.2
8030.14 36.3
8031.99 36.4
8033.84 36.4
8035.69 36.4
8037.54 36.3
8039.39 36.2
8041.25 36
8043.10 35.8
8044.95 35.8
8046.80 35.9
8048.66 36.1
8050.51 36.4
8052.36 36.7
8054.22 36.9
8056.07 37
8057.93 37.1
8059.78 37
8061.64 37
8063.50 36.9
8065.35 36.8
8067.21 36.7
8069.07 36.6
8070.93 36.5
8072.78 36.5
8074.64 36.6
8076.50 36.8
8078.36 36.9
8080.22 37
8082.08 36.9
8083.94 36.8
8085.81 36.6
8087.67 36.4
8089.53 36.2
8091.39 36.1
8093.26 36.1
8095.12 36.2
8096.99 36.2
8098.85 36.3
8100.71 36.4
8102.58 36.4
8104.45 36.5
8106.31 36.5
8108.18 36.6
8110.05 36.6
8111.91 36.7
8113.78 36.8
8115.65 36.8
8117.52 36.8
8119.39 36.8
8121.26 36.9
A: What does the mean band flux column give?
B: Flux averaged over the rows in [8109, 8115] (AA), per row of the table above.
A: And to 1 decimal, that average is 36.7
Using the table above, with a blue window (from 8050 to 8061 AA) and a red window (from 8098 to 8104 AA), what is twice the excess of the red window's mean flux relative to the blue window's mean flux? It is -1.0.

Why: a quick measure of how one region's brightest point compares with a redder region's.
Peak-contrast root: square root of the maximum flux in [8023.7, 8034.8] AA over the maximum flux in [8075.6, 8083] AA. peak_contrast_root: 0.992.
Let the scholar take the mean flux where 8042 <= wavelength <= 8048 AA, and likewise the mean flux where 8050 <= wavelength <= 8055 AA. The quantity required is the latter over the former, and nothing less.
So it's 1.02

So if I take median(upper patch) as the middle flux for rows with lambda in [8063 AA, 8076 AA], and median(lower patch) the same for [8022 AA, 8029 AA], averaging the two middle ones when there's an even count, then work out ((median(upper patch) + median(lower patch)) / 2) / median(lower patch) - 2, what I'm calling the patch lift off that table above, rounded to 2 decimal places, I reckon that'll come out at -1.00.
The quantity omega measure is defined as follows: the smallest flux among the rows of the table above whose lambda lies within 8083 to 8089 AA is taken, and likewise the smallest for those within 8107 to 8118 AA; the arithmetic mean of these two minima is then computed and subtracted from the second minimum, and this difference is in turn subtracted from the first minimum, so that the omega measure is 36.3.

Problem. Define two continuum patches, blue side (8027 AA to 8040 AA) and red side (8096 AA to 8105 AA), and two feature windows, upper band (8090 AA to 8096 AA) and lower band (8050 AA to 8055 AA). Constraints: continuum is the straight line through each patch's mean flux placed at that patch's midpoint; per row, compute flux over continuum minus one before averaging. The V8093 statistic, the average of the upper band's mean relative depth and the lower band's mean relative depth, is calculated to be 0.002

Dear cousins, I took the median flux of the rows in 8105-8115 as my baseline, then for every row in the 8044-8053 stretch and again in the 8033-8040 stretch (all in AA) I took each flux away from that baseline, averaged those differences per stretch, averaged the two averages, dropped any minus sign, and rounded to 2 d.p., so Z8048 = 0.35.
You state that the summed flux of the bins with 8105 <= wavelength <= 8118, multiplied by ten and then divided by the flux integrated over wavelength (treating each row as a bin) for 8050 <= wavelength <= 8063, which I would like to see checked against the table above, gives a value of 5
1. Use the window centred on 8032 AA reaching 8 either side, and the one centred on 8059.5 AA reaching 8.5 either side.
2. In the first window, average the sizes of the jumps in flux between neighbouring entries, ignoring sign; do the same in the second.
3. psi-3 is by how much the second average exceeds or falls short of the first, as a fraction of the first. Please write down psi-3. 0.60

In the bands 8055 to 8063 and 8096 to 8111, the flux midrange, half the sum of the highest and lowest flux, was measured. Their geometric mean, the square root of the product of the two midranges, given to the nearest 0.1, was 36.7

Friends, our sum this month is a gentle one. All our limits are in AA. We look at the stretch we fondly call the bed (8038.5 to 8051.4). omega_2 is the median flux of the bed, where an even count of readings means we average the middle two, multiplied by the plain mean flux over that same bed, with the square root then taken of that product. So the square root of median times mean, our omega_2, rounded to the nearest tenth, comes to 36.0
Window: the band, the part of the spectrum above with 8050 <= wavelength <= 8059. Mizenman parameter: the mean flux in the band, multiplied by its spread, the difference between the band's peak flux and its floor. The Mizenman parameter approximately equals 26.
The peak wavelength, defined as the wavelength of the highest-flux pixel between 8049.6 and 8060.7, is 8057.93 AA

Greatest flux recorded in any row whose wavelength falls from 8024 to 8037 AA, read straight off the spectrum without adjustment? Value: 36.4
